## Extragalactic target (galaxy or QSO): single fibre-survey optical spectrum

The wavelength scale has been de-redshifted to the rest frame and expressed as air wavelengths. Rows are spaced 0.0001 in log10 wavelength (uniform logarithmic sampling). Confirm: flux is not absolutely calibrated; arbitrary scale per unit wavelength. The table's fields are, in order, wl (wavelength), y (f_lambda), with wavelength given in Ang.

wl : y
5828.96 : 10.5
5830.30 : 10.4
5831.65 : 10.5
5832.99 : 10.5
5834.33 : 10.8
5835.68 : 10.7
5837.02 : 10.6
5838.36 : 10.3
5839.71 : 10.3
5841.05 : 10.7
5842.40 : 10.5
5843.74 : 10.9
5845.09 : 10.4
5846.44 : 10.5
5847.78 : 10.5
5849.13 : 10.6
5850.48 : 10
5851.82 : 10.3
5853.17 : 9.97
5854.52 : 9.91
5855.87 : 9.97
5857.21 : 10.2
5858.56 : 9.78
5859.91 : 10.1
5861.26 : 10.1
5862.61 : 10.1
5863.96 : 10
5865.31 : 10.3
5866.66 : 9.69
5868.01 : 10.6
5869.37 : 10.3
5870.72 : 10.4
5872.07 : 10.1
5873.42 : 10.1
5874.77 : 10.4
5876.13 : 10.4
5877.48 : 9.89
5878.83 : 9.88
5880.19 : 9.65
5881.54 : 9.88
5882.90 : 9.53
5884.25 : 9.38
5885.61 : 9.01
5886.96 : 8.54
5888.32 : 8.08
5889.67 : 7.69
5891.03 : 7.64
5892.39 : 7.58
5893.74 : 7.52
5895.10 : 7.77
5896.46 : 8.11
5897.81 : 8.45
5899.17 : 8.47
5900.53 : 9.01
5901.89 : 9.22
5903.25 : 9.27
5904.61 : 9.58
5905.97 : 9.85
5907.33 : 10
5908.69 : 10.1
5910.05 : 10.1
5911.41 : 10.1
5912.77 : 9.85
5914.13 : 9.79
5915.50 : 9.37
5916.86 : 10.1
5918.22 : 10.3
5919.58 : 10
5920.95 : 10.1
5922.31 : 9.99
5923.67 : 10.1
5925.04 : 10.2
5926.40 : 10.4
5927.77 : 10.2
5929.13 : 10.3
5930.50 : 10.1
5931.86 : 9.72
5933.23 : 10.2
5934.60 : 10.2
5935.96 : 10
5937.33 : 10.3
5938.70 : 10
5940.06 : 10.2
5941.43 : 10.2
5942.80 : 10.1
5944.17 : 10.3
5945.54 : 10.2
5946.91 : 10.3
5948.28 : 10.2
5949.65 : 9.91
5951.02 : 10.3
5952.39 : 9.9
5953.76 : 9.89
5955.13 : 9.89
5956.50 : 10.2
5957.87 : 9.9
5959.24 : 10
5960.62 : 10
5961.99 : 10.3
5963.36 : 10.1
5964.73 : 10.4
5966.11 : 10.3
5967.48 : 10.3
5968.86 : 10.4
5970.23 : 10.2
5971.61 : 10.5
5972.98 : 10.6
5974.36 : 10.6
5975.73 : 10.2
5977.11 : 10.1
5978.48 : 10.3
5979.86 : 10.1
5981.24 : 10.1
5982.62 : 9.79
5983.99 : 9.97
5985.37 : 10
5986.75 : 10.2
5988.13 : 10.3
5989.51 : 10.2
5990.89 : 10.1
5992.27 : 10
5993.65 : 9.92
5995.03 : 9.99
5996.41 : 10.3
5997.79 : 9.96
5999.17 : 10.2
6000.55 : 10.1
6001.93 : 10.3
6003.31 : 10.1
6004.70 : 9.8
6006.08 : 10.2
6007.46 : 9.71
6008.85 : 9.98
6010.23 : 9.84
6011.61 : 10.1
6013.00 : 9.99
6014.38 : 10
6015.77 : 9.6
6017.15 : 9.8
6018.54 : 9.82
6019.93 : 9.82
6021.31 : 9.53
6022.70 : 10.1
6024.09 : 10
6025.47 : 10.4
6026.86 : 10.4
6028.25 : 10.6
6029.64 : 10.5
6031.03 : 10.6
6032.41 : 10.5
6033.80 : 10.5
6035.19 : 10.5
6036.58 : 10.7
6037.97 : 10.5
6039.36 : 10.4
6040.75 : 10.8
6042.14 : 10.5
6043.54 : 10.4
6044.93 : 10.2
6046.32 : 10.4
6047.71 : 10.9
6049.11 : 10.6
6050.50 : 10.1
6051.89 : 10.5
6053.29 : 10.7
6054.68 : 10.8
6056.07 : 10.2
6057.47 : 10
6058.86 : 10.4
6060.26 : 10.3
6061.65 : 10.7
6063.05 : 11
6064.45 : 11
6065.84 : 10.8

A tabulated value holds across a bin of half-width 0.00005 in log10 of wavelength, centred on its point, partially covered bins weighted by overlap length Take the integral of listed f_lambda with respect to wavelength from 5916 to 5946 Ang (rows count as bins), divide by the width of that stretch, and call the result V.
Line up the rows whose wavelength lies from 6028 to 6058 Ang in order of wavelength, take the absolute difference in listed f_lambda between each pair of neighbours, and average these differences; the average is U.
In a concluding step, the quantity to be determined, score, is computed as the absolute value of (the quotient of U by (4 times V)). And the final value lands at 0.0056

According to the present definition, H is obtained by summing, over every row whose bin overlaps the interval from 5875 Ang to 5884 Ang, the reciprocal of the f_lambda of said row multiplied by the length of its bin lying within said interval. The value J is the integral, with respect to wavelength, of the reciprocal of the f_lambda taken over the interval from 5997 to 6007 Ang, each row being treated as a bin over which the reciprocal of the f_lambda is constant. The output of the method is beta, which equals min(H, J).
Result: 0.9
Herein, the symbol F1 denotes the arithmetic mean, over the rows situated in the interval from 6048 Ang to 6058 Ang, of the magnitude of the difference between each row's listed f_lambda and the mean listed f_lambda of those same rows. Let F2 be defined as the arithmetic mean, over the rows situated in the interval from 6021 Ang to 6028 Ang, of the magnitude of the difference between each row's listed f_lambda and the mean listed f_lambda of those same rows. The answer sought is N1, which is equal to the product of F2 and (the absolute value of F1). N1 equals 0.069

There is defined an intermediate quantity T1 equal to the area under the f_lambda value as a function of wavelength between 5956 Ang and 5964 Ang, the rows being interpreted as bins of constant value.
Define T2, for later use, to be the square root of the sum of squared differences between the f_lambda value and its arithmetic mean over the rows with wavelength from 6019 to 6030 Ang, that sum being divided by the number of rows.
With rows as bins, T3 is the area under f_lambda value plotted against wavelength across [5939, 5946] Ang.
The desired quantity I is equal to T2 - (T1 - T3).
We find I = -9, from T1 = 81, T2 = 0.35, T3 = 71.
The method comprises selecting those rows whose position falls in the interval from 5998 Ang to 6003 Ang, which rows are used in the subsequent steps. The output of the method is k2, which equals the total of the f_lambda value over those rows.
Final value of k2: 30.6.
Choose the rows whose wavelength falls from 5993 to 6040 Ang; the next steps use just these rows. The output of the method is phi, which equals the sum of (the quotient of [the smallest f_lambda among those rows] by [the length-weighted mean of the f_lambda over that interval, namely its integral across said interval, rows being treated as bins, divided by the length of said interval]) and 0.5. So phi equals 1.44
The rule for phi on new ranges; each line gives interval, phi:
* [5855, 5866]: 1.47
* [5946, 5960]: 1.48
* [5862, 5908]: 1.31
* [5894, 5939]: 1.30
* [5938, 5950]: 1.48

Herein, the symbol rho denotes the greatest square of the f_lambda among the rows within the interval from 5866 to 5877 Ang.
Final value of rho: 112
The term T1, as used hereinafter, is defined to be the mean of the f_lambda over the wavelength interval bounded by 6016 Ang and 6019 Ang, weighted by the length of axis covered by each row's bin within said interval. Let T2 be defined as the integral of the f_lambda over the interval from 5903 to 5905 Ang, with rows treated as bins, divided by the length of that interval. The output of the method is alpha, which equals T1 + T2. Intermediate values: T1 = 9.8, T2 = 9.4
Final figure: 19.2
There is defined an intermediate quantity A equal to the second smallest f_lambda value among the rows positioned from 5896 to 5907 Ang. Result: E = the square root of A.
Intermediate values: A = 8.45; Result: 2.91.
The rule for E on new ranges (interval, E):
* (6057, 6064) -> 3.21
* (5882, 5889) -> 2.92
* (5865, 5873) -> 3.18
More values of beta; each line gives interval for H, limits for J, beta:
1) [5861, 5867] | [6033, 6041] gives 0.6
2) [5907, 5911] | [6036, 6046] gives 0.4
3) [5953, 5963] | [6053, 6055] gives 0.2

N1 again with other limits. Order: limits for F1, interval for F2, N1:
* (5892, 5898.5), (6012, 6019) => 0.039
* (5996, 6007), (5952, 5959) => 0.013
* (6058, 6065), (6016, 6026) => 0.055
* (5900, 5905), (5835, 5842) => 0.027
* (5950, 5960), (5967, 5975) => 0.018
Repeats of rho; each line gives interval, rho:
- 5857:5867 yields 106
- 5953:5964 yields 106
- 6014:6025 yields 102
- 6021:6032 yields 112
